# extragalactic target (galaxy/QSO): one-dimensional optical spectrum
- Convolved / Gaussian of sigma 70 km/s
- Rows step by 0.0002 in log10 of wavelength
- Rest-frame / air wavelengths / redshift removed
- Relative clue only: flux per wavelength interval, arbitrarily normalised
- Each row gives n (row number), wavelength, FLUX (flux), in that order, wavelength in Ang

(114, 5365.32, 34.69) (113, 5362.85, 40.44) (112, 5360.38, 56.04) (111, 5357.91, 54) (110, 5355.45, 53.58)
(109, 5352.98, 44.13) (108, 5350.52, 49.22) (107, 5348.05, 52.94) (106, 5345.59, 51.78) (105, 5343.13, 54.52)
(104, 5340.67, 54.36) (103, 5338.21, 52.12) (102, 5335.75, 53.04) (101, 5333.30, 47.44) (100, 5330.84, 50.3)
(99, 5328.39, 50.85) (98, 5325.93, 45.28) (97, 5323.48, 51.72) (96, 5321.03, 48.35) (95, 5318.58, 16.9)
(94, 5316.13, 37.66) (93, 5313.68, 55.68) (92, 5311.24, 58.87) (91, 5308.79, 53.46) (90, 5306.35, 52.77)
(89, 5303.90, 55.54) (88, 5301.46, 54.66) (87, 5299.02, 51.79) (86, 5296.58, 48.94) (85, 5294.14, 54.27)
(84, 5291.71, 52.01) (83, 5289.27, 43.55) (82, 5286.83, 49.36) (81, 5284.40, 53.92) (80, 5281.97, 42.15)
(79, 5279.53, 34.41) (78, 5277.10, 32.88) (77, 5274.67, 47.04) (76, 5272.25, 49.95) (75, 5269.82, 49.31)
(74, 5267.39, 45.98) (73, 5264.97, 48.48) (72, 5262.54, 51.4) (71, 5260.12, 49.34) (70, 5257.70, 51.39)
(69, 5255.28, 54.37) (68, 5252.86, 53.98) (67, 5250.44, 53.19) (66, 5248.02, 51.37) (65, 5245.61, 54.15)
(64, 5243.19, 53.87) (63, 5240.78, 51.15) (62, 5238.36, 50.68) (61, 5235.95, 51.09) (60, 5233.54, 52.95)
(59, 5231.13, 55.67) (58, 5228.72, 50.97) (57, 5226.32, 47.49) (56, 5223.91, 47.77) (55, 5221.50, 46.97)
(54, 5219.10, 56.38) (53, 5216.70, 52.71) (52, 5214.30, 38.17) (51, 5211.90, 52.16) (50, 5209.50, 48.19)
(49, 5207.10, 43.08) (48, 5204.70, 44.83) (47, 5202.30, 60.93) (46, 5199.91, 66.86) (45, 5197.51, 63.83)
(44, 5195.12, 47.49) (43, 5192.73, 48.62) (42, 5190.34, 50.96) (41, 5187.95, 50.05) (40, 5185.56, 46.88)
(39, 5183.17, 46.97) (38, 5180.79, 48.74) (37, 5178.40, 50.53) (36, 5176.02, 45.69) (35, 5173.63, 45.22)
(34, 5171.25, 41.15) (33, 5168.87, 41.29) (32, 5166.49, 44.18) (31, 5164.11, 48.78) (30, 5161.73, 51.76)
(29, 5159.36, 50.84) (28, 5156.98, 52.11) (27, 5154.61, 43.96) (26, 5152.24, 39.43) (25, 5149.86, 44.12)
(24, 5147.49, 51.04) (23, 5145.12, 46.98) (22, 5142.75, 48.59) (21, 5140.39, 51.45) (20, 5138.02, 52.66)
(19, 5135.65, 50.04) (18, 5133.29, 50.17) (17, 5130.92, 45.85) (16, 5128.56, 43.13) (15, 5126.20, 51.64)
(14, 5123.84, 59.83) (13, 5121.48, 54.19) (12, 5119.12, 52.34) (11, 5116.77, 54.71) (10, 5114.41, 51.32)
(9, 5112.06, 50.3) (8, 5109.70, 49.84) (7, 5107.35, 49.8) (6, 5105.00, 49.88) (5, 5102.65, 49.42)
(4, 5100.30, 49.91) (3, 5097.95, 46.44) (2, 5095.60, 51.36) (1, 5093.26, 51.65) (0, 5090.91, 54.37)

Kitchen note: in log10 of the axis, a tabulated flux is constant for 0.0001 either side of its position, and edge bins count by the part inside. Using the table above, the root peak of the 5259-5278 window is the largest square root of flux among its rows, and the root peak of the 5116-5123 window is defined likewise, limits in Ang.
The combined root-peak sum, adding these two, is 14.6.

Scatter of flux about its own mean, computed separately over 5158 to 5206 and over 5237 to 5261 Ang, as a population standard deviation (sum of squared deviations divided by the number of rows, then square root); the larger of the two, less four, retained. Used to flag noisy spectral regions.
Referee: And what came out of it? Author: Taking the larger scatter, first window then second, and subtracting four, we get 2.7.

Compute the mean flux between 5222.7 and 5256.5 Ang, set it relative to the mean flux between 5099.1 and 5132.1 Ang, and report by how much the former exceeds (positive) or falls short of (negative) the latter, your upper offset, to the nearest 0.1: 1.2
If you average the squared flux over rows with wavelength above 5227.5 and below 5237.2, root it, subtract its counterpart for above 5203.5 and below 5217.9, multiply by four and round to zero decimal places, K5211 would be 24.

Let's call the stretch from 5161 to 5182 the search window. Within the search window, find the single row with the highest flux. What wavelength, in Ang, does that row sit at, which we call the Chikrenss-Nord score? 5161.73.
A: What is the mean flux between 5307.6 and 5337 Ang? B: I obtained 47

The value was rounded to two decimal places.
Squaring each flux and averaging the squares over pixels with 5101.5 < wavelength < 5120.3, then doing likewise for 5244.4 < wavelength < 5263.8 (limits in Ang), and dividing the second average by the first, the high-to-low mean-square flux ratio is 1.06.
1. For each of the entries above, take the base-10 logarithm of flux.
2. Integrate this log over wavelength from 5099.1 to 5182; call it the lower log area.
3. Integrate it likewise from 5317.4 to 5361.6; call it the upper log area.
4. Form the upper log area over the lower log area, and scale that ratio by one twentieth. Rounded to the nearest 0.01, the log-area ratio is 0.03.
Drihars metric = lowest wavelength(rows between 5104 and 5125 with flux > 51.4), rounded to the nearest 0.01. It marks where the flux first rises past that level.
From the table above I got 5116.77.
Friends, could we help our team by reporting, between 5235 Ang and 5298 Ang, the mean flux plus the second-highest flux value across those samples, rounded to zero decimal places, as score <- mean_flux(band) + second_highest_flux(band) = 103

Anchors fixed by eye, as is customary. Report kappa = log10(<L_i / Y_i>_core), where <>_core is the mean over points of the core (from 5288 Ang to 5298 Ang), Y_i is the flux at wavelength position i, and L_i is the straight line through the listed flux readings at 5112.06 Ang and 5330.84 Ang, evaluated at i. 0.008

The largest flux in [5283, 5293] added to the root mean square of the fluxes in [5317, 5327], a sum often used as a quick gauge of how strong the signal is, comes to 97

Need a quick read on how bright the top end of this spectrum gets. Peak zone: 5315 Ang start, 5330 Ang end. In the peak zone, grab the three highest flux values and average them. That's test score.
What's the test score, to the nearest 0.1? 50.3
